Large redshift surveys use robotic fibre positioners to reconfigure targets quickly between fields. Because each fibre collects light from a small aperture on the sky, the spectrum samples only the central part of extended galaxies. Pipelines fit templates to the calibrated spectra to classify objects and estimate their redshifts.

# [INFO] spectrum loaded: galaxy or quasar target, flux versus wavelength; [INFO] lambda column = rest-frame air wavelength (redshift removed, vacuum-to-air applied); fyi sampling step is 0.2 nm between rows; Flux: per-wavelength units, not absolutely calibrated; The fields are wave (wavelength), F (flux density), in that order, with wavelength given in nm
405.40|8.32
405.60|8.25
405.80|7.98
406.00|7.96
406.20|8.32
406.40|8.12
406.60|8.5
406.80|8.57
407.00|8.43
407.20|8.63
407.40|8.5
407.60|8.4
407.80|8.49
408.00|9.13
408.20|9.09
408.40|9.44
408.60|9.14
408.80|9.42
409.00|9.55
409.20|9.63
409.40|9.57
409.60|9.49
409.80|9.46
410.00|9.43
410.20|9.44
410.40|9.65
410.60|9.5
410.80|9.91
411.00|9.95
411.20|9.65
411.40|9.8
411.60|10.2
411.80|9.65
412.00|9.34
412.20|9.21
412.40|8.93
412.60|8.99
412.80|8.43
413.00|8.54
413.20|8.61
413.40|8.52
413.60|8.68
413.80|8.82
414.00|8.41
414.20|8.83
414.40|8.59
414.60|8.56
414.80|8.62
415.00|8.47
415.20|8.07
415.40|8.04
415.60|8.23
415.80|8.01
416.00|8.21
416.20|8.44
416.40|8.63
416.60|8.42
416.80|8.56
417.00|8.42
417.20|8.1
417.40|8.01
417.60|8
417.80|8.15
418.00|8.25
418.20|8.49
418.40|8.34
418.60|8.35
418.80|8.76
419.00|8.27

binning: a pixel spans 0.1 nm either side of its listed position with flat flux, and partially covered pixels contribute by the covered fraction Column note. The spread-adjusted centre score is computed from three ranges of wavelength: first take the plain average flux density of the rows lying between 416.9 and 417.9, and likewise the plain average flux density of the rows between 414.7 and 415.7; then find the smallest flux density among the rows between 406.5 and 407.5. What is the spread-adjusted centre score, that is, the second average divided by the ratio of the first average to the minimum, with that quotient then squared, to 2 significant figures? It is 74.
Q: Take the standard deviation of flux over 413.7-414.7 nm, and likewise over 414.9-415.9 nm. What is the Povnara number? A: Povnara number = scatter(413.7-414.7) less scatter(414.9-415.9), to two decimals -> -0.01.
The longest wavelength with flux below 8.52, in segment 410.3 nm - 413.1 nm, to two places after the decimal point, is 412.80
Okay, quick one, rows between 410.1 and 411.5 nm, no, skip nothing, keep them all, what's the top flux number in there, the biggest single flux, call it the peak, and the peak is 9.95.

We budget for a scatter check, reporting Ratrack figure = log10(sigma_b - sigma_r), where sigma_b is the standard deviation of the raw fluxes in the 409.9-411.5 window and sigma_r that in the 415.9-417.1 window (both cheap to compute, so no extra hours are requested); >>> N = -1.22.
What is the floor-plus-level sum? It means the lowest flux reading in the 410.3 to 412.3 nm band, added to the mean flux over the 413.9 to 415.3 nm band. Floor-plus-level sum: 17.7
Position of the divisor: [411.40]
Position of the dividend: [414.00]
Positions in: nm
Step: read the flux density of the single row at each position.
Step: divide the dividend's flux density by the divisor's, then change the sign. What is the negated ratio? -0.86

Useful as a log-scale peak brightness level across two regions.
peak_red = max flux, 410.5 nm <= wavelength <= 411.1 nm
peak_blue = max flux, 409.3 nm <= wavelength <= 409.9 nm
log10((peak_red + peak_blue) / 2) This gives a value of 0.99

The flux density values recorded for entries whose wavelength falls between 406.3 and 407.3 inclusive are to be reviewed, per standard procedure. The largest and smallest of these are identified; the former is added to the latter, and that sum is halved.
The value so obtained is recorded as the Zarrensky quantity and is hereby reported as 8.4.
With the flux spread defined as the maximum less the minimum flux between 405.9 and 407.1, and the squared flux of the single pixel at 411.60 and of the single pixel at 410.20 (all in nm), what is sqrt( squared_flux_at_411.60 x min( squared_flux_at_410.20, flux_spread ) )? 8.0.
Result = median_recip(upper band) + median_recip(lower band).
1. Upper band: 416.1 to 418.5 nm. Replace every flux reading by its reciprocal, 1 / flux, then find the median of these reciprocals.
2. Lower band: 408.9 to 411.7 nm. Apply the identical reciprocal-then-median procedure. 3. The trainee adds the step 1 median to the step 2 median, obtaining 0.224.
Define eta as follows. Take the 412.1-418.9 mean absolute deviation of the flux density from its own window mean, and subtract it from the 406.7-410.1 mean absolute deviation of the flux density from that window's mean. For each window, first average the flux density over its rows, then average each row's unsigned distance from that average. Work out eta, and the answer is 0.17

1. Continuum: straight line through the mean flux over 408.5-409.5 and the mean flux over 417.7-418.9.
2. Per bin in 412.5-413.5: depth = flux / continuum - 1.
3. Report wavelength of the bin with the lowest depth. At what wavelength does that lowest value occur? 412.80 nm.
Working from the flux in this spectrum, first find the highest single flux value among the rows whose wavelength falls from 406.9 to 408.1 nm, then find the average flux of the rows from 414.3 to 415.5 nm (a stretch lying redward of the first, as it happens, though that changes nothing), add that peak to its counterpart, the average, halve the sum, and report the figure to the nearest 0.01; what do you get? 8.76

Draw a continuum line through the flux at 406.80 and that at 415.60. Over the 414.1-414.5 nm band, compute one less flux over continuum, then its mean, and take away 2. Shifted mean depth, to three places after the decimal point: -2.052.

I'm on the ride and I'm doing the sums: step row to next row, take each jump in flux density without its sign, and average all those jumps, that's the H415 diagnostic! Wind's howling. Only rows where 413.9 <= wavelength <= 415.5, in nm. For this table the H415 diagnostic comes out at 0.190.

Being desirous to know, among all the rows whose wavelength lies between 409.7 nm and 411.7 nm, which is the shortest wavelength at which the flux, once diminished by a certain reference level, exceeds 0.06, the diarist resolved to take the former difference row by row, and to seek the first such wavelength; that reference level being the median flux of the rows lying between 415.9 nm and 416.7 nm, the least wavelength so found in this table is 409.80 nm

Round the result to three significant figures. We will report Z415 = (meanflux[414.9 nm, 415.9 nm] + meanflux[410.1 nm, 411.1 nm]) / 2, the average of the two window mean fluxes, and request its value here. 8.93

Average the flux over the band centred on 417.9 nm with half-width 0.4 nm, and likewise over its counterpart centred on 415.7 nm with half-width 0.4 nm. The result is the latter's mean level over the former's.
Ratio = 0.99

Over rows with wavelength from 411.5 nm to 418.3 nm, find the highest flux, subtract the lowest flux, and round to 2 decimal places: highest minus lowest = 2.20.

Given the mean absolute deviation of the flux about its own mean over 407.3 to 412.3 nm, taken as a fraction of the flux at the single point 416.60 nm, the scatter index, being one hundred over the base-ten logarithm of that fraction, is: -70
